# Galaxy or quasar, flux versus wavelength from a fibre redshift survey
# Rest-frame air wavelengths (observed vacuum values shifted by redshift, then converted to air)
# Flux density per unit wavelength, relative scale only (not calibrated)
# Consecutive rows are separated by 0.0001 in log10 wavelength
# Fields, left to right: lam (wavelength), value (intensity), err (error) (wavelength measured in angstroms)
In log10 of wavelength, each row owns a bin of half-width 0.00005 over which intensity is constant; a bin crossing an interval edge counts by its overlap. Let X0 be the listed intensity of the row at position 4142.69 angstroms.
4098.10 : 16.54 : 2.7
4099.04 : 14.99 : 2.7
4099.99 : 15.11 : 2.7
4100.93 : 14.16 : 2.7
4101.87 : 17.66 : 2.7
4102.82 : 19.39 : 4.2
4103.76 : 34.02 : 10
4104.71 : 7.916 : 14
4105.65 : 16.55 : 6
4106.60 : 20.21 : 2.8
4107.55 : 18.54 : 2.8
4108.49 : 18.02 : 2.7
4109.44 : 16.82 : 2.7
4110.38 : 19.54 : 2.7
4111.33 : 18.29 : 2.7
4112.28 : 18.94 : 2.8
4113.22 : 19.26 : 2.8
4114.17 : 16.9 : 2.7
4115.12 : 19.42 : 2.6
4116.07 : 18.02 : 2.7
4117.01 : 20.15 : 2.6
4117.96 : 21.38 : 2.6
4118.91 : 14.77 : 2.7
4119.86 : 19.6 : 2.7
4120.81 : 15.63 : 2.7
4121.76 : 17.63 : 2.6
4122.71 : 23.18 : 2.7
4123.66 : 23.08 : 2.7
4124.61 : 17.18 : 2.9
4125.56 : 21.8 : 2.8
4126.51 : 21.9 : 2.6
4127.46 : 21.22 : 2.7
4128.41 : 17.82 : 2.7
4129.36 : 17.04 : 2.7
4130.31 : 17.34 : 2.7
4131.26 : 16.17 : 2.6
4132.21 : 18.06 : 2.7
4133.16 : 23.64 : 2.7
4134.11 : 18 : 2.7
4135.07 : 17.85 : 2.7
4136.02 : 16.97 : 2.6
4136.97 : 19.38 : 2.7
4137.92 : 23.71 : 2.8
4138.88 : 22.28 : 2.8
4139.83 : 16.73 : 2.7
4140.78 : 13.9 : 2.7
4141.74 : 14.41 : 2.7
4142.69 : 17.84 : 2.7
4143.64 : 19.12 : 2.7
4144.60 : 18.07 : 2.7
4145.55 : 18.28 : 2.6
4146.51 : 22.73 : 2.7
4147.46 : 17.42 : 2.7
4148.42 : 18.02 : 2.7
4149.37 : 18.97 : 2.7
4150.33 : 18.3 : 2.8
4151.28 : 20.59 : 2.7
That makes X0 17.84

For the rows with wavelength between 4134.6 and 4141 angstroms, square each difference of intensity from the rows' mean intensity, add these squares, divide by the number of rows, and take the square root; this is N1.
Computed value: 3.1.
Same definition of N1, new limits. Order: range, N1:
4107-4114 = 0.8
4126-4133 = 2.0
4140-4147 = 2.8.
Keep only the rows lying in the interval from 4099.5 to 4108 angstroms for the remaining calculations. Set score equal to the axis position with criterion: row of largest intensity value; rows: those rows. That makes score 4103.76 angstroms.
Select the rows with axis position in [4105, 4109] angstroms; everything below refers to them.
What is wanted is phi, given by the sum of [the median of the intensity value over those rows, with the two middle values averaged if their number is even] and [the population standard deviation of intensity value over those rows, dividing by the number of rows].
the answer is 19.6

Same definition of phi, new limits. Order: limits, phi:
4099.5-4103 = 18.5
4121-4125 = 23.2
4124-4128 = 23.5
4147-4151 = 18.7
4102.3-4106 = 27.4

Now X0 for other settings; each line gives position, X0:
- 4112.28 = 18.94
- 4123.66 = 23.08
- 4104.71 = 7.916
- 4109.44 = 16.82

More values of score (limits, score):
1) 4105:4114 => 4106.60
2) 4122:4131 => 4122.71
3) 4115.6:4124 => 4122.71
